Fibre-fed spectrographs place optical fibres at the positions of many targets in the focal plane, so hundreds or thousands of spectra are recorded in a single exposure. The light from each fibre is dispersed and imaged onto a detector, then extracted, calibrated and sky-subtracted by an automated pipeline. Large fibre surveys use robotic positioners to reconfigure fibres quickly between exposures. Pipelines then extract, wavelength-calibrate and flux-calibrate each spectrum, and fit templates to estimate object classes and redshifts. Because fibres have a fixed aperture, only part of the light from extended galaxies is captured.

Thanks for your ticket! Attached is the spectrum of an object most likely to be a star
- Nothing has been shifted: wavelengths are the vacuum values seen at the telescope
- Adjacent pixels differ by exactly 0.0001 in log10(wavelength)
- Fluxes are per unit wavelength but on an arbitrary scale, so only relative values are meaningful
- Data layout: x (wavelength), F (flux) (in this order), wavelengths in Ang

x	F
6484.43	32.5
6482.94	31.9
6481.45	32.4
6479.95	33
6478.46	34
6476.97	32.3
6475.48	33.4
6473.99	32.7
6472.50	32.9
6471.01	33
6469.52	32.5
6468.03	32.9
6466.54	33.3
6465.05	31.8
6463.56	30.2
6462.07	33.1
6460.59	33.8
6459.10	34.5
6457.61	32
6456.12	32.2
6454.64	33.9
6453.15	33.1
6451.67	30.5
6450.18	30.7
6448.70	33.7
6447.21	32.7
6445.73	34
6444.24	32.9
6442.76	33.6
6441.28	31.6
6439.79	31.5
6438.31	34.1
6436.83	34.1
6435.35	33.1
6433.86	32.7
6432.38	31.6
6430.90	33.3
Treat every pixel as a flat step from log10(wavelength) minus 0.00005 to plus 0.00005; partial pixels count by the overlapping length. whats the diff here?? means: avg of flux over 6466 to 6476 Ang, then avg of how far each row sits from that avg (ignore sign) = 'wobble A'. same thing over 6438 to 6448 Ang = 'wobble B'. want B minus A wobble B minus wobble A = 0.61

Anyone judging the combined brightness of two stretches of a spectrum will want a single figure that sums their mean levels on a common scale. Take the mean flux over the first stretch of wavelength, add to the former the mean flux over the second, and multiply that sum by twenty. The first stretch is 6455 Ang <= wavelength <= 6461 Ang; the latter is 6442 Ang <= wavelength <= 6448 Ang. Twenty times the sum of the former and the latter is 1328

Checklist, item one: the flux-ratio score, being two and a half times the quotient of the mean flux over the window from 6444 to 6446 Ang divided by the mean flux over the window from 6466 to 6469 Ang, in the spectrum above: 2.53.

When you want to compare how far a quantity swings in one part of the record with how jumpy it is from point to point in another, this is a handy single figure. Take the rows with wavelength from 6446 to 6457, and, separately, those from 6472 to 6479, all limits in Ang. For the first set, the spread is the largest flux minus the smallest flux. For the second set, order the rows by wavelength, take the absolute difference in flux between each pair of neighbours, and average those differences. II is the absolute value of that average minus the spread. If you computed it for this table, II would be 2.5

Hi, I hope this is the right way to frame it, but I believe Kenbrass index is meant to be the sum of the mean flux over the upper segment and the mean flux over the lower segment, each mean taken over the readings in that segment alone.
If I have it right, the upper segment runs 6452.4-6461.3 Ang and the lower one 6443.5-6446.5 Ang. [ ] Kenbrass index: 66.7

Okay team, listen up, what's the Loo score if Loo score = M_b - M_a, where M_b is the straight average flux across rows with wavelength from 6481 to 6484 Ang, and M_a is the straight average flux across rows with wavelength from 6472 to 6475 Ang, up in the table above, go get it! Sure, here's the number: -0.6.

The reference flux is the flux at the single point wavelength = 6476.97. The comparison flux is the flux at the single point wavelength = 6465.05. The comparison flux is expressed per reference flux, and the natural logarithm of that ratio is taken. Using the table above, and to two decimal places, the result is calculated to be -0.02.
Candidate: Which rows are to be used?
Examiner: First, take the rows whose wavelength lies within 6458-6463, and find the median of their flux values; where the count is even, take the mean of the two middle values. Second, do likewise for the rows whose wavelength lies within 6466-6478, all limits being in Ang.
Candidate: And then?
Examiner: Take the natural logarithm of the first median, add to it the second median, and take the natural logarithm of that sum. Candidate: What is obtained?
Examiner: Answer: 3.60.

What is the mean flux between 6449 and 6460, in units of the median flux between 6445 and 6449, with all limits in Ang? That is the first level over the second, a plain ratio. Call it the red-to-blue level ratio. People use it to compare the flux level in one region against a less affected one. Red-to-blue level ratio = 0.96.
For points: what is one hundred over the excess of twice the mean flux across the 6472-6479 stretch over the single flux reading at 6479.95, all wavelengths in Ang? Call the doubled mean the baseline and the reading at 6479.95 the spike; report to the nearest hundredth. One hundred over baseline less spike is 3.02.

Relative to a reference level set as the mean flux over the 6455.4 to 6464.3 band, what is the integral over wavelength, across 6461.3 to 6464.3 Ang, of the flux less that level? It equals -2.9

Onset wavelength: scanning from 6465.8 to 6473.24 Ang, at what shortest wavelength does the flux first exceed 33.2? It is 6466.54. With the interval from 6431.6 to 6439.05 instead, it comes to 6436.83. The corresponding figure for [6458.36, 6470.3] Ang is 6459.10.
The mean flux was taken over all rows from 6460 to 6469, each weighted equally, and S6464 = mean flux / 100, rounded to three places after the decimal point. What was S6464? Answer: 0.325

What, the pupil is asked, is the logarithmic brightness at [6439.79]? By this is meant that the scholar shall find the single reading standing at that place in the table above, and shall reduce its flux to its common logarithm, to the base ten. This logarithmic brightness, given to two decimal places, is 1.50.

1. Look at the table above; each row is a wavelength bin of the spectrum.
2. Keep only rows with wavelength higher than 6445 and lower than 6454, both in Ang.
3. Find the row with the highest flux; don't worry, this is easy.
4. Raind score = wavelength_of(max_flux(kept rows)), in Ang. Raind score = 6445.73 Ang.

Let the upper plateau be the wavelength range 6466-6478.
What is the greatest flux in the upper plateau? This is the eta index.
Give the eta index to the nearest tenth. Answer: 33.4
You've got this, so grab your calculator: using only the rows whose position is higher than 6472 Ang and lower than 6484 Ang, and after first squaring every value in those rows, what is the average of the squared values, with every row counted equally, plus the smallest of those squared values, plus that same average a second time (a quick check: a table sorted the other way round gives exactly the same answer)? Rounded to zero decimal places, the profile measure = 3173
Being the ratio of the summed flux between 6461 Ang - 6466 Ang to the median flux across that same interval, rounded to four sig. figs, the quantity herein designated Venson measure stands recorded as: 2.991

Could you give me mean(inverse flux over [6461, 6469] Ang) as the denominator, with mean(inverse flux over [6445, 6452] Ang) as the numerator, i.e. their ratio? 1.00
